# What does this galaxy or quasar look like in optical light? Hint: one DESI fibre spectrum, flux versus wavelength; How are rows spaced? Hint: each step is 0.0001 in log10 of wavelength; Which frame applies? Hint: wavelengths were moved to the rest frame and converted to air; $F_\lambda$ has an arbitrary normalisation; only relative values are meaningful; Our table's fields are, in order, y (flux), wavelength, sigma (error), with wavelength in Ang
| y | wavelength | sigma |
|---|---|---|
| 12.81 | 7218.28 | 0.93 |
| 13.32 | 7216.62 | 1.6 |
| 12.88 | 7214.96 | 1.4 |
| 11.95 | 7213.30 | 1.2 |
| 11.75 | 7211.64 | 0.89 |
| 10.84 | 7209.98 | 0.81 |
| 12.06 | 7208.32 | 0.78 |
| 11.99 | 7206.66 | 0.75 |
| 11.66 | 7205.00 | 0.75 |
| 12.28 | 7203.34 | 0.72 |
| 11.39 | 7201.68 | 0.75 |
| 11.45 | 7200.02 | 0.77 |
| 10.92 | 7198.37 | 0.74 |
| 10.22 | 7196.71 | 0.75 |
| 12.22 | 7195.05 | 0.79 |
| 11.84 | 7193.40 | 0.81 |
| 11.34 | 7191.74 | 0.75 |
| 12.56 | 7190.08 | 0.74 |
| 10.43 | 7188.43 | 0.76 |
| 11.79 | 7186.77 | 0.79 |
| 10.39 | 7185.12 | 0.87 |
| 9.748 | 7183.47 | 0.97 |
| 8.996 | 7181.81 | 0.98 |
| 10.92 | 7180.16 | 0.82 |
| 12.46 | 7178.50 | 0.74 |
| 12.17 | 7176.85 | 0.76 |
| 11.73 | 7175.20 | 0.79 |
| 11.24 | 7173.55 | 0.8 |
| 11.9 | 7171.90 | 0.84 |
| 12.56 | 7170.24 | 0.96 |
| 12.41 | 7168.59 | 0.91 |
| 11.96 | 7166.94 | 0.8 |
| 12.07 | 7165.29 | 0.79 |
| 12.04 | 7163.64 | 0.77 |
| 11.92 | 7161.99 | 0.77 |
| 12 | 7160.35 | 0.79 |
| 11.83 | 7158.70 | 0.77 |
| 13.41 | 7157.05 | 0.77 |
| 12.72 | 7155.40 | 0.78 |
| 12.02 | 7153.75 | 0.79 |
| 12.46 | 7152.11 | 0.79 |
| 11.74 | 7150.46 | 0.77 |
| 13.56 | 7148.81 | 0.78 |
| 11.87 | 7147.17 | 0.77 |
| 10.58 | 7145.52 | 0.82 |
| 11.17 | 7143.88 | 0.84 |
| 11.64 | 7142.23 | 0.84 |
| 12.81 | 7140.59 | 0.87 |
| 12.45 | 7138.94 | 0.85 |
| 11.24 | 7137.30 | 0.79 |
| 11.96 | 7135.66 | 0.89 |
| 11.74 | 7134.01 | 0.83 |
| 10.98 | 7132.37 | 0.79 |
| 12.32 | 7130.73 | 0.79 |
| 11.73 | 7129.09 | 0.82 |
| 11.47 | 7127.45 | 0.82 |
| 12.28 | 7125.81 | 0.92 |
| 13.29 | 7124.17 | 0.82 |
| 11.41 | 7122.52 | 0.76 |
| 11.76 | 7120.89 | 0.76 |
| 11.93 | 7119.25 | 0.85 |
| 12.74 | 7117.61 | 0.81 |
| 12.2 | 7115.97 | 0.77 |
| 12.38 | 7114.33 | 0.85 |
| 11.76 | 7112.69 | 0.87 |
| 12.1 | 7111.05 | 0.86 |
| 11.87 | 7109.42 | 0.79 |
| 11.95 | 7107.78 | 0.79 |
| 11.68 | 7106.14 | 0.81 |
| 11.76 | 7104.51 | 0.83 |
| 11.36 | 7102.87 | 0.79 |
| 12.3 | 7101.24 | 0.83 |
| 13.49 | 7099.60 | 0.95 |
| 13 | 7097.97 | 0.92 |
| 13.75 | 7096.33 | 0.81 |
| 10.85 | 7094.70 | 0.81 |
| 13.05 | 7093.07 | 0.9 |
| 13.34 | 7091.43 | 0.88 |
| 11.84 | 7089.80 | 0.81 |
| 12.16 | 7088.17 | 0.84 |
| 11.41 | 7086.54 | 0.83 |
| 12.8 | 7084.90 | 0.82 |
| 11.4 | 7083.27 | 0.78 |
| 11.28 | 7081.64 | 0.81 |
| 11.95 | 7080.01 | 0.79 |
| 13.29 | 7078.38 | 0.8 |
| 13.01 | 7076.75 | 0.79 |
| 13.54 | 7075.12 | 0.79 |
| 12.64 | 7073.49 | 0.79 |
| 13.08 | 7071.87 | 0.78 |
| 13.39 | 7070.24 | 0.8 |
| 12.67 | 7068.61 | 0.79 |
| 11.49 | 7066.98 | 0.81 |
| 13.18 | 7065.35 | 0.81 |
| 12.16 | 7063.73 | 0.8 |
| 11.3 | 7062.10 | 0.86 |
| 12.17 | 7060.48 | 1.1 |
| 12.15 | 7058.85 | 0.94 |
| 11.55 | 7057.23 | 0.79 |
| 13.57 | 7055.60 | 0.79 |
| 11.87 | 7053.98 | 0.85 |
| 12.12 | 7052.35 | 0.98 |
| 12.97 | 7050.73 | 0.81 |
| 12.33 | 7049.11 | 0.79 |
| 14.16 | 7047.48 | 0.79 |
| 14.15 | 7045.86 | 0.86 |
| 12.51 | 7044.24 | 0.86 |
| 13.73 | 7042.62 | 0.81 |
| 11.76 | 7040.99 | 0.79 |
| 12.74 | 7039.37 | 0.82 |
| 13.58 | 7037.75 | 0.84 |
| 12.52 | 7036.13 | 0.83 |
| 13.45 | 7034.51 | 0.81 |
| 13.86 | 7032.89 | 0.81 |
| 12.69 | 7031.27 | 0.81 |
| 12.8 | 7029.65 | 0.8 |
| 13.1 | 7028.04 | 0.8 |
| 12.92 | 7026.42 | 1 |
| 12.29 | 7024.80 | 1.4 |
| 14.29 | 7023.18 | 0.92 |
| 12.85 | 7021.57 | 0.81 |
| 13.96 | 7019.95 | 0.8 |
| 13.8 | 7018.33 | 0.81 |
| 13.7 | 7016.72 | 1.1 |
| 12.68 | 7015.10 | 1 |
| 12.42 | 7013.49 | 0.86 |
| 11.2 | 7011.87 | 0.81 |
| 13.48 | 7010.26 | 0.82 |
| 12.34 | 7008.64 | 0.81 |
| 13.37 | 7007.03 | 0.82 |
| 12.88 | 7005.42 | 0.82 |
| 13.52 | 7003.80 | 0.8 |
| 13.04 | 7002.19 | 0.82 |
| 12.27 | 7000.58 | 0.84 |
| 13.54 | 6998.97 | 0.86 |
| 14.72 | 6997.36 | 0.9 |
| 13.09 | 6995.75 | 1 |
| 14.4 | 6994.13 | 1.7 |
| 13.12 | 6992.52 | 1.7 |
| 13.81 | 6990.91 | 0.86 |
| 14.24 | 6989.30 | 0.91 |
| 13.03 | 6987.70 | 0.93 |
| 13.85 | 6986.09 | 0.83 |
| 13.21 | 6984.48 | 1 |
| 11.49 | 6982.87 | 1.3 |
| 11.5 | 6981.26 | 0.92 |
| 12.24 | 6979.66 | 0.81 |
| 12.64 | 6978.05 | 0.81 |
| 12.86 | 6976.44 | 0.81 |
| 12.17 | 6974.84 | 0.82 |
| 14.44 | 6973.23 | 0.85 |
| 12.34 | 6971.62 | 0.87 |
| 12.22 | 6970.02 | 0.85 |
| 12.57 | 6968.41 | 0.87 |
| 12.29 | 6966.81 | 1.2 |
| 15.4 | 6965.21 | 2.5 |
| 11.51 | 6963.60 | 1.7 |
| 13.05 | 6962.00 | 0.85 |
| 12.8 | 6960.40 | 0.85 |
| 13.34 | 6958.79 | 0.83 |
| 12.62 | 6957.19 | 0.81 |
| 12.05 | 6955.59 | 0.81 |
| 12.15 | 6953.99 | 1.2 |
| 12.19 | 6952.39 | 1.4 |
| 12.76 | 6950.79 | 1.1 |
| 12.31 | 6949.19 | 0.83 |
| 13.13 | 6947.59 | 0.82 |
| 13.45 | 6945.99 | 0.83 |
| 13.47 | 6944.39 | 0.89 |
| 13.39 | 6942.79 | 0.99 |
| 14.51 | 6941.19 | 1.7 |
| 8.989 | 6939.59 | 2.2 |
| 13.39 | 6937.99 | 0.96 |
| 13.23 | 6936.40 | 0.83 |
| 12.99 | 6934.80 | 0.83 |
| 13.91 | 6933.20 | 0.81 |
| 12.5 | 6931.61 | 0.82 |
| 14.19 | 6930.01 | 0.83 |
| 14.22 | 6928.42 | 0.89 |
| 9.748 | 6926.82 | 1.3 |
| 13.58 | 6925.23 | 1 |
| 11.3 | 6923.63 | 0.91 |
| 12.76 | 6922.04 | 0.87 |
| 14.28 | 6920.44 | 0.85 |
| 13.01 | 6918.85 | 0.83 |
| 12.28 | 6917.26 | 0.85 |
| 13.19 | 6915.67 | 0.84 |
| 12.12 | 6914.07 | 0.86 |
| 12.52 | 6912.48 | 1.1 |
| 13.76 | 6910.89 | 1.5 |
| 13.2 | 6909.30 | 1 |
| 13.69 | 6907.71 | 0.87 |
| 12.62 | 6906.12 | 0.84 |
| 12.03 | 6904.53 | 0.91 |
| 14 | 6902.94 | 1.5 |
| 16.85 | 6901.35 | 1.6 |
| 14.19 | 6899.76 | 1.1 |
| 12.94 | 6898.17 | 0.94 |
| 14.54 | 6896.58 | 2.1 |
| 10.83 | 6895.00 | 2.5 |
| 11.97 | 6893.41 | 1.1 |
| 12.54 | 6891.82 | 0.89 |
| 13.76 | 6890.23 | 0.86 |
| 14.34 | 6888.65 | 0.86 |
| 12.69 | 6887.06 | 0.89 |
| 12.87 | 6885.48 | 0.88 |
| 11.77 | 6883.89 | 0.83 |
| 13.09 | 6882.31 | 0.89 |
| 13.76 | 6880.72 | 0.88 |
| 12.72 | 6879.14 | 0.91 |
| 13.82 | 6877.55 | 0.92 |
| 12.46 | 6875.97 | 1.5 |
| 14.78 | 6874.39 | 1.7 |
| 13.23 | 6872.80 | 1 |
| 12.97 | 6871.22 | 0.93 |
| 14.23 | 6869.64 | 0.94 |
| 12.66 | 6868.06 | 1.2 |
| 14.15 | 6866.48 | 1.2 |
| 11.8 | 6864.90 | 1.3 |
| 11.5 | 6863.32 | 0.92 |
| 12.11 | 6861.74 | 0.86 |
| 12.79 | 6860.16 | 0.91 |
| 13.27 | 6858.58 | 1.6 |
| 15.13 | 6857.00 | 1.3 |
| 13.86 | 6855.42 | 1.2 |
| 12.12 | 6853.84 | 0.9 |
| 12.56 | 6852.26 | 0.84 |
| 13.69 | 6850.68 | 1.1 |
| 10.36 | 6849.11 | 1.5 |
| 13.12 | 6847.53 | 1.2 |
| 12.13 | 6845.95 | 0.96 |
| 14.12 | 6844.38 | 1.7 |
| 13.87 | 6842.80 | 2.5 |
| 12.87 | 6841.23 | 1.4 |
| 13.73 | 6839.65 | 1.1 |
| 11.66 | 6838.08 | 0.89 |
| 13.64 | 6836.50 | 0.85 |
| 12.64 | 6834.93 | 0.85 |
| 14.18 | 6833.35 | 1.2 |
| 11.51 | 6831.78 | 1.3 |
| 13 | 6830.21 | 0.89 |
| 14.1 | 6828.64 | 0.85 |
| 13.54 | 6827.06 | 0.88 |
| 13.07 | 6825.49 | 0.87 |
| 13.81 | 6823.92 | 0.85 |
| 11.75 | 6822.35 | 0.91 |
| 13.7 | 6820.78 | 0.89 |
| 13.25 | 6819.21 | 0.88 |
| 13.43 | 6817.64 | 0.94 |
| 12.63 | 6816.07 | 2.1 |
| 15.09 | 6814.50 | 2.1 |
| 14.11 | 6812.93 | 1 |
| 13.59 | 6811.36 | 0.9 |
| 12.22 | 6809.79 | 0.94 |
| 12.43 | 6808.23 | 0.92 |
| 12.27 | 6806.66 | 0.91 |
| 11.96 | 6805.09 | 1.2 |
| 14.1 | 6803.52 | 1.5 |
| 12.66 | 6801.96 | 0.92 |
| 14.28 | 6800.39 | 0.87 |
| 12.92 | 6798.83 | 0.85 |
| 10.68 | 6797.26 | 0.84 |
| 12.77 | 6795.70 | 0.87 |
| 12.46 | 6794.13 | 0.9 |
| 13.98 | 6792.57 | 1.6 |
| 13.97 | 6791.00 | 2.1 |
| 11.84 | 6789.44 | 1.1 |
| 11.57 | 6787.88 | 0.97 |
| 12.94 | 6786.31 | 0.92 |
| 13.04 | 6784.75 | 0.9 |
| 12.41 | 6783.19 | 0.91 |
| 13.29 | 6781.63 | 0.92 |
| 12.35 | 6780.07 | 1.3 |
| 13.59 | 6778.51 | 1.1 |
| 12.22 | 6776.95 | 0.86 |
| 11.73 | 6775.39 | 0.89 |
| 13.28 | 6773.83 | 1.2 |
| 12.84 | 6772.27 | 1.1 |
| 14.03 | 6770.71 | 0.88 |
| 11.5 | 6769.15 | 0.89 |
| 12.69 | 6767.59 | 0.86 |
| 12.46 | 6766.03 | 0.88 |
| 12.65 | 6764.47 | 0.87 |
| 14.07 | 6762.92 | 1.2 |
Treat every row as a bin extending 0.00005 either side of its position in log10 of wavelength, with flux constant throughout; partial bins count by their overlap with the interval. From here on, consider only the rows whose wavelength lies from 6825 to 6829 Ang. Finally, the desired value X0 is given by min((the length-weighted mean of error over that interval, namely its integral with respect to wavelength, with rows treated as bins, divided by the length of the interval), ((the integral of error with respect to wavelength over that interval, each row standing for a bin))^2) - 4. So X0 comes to -3.13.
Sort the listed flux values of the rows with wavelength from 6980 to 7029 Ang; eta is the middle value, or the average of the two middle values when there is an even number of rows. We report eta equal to 13.1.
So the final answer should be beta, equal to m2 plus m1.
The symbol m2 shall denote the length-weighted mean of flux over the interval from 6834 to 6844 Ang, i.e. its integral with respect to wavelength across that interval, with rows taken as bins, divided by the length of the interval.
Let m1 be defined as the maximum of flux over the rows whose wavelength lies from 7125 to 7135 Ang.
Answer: 25.4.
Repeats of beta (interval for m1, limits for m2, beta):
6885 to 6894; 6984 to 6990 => 27.9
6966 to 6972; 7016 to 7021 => 26.3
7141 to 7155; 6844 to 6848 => 26.6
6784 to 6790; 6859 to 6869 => 25.6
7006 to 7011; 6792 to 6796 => 26.5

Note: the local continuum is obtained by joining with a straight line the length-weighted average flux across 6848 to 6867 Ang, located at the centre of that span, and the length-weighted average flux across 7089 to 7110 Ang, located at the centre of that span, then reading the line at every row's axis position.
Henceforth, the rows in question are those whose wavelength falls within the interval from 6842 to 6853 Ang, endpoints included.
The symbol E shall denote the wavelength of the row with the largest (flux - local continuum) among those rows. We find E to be 6844.38 Ang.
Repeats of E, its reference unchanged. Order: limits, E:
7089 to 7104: 7096.33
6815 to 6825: 6823.92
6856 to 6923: 6901.35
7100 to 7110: 7101.24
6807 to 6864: 6857.00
